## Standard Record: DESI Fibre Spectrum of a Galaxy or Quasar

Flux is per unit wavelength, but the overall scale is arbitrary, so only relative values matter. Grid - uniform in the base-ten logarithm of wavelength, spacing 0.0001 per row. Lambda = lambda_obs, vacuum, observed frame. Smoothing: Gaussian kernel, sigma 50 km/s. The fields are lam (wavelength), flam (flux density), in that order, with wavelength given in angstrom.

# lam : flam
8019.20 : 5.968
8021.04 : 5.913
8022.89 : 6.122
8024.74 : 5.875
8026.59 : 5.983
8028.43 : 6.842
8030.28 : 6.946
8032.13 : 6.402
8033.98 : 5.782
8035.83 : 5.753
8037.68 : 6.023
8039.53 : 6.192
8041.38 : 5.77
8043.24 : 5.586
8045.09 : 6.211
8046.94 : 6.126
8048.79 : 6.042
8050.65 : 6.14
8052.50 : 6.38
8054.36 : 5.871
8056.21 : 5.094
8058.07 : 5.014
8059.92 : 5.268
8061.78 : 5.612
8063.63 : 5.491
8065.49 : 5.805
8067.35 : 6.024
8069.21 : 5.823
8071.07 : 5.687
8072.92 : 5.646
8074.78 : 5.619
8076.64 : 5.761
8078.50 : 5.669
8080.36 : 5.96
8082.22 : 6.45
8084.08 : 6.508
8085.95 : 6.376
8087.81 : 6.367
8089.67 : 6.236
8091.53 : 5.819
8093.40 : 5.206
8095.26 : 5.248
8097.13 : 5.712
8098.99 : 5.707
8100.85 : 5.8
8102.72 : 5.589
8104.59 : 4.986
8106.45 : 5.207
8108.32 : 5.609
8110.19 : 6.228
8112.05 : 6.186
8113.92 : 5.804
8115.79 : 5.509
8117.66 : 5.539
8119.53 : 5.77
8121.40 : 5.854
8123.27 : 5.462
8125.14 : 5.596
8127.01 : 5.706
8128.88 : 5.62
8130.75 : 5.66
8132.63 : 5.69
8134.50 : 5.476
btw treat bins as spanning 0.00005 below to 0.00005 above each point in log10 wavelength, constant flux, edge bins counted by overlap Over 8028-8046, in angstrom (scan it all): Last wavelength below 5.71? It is 8043.24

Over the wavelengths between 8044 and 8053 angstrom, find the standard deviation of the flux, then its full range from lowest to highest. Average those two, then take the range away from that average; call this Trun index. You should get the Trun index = -0.11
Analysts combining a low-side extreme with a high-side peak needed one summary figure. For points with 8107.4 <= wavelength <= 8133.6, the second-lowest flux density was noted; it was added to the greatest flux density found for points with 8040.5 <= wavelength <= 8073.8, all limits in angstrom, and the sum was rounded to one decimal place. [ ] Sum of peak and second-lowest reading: 11.9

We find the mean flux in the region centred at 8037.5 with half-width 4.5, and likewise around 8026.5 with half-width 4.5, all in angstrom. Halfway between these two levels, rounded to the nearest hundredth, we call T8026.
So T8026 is 6.13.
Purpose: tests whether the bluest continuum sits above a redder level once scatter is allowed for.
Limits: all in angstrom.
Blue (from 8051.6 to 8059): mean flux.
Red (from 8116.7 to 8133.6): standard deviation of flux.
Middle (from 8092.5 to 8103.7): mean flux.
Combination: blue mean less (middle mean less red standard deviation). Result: 0.16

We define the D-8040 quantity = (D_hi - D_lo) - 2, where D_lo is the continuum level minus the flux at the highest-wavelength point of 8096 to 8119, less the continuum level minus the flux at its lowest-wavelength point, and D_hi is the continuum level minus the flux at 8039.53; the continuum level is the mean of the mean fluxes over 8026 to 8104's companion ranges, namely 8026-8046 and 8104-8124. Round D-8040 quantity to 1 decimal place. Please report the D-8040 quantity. -2.5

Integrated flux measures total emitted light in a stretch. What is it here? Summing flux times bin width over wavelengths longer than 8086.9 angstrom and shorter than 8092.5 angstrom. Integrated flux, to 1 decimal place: 34.3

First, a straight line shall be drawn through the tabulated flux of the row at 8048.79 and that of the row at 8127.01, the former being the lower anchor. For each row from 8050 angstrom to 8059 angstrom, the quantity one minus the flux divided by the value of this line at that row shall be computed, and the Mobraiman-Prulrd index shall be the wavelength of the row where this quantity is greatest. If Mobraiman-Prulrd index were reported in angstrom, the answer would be 8058.07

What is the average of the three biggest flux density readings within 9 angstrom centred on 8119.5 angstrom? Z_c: 5.72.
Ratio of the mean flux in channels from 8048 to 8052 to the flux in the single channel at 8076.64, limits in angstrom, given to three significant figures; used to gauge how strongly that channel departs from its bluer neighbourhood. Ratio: 1.06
